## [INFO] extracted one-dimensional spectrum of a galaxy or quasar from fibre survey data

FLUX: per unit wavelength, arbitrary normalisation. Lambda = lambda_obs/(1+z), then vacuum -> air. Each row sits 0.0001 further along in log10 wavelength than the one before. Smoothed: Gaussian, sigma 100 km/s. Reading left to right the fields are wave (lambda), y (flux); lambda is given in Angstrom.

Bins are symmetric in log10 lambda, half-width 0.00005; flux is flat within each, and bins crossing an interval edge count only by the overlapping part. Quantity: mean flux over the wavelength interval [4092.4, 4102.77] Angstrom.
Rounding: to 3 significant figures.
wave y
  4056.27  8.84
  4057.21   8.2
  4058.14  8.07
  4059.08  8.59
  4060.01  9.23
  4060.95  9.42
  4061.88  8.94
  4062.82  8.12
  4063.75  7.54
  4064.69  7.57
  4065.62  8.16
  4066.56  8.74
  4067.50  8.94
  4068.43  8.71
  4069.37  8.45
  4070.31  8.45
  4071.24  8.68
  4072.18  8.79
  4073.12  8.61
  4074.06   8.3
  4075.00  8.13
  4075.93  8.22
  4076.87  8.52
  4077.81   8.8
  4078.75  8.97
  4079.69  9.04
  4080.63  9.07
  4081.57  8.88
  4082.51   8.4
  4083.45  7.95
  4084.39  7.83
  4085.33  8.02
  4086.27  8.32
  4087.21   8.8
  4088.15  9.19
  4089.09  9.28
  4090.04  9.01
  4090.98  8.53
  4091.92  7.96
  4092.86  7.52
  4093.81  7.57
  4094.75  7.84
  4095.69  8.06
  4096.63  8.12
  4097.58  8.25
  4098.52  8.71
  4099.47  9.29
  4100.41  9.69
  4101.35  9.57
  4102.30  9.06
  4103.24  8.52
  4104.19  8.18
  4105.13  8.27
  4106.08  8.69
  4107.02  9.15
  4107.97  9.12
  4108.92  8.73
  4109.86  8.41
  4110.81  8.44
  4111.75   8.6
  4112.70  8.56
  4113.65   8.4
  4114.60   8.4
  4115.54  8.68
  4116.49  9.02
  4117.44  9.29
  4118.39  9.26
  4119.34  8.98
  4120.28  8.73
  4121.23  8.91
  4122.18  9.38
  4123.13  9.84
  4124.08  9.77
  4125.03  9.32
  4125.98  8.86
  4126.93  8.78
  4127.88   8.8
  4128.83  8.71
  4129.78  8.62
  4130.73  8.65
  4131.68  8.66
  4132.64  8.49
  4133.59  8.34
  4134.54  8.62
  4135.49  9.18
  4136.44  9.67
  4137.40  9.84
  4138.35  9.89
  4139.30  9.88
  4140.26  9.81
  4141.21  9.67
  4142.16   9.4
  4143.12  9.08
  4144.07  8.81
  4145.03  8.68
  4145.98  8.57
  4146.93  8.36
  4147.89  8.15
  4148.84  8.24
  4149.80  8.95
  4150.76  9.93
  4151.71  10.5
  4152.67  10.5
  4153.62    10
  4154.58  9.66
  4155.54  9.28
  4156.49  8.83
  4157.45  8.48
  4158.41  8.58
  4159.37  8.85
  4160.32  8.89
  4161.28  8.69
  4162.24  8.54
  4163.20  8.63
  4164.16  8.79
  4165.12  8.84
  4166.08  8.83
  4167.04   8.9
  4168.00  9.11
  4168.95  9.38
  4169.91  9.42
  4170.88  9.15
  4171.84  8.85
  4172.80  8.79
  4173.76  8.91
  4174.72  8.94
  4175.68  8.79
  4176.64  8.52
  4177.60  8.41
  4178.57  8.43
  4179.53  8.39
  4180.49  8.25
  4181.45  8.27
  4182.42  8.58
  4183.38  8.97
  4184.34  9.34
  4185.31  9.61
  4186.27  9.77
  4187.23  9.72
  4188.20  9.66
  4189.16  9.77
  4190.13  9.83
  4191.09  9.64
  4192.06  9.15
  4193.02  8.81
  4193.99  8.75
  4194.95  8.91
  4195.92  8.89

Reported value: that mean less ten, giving -1.48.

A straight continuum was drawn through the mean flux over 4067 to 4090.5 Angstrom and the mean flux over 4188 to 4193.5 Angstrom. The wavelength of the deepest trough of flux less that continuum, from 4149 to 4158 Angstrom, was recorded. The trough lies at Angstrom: 4157.45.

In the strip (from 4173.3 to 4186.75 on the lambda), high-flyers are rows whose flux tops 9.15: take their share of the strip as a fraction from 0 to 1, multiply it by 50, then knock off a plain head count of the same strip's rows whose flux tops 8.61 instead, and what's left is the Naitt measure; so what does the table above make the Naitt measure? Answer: 4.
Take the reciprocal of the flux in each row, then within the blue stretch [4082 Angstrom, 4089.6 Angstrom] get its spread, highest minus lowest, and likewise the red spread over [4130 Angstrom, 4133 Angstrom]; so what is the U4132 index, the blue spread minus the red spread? 0.018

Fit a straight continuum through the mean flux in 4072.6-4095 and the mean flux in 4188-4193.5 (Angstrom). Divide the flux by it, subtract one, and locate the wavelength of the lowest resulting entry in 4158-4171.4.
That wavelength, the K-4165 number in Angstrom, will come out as 4162.24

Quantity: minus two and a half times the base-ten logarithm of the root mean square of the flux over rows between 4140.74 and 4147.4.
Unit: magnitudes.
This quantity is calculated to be -2.38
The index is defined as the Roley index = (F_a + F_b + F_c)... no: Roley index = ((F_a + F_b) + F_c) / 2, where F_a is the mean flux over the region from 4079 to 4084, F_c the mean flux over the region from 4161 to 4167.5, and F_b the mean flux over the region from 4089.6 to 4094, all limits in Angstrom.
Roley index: 12.8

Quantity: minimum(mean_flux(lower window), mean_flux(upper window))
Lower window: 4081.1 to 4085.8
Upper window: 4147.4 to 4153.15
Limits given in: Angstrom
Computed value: 8.22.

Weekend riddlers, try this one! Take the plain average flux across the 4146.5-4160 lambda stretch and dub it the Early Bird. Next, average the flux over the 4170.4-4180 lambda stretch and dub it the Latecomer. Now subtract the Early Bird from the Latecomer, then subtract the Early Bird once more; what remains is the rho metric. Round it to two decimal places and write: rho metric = -9.61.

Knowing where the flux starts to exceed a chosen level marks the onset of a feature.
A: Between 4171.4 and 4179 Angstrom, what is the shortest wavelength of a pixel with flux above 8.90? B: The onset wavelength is 4173.76 Angstrom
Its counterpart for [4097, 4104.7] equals 4099.47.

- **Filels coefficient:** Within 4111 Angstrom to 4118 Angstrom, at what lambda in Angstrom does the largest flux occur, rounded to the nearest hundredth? 4117.44 Angstrom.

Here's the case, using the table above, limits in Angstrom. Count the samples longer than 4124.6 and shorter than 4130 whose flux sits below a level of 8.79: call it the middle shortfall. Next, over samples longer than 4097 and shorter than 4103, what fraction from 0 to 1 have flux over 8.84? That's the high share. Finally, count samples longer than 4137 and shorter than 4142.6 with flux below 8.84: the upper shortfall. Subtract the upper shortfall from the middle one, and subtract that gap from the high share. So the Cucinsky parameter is -2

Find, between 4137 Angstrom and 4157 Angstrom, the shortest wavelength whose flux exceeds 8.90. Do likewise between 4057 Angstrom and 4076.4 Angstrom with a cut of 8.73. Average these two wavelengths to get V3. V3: 4098.7 Angstrom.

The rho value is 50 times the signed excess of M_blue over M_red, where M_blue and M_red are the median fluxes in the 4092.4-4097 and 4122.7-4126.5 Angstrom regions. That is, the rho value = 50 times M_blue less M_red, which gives -85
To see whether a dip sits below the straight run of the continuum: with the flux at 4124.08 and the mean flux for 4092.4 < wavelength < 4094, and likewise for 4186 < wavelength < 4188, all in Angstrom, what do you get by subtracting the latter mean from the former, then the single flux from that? -12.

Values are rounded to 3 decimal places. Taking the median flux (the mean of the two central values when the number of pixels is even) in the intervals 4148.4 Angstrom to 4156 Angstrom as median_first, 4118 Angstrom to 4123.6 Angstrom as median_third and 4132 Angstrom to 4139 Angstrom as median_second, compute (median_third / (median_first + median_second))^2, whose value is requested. 0.231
